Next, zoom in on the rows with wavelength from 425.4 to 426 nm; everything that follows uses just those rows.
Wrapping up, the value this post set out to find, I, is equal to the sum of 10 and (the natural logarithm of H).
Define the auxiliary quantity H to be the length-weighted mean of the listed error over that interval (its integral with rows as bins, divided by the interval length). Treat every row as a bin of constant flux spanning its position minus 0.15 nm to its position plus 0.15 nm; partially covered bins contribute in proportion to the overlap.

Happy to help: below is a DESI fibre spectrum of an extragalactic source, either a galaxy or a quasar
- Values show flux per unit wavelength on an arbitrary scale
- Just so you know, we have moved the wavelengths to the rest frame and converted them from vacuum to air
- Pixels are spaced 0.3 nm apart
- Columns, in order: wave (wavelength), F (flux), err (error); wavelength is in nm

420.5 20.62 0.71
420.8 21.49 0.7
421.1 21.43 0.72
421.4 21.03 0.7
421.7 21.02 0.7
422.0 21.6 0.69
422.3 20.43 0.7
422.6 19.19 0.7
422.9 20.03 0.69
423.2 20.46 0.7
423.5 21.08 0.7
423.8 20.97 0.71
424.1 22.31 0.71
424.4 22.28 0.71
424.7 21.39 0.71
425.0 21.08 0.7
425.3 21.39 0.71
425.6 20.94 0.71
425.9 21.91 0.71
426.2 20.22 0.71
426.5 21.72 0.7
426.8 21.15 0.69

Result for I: 9.66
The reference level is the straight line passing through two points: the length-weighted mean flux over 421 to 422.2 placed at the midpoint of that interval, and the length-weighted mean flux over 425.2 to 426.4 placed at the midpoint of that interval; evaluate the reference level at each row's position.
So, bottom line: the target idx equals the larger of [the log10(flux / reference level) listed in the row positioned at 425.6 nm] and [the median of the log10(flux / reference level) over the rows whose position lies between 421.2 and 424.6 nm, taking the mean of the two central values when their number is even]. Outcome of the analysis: -0.004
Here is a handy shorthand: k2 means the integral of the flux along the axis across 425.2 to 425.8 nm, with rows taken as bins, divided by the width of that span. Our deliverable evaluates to 21.2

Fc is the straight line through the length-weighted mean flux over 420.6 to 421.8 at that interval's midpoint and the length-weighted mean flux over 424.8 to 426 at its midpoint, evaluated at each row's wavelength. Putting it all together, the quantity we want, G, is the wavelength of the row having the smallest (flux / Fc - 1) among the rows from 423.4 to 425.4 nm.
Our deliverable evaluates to 423.8 nm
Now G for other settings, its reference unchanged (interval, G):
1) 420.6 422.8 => 422.6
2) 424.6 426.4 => 426.2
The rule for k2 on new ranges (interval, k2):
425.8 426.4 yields 21.0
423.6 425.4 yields 21.6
